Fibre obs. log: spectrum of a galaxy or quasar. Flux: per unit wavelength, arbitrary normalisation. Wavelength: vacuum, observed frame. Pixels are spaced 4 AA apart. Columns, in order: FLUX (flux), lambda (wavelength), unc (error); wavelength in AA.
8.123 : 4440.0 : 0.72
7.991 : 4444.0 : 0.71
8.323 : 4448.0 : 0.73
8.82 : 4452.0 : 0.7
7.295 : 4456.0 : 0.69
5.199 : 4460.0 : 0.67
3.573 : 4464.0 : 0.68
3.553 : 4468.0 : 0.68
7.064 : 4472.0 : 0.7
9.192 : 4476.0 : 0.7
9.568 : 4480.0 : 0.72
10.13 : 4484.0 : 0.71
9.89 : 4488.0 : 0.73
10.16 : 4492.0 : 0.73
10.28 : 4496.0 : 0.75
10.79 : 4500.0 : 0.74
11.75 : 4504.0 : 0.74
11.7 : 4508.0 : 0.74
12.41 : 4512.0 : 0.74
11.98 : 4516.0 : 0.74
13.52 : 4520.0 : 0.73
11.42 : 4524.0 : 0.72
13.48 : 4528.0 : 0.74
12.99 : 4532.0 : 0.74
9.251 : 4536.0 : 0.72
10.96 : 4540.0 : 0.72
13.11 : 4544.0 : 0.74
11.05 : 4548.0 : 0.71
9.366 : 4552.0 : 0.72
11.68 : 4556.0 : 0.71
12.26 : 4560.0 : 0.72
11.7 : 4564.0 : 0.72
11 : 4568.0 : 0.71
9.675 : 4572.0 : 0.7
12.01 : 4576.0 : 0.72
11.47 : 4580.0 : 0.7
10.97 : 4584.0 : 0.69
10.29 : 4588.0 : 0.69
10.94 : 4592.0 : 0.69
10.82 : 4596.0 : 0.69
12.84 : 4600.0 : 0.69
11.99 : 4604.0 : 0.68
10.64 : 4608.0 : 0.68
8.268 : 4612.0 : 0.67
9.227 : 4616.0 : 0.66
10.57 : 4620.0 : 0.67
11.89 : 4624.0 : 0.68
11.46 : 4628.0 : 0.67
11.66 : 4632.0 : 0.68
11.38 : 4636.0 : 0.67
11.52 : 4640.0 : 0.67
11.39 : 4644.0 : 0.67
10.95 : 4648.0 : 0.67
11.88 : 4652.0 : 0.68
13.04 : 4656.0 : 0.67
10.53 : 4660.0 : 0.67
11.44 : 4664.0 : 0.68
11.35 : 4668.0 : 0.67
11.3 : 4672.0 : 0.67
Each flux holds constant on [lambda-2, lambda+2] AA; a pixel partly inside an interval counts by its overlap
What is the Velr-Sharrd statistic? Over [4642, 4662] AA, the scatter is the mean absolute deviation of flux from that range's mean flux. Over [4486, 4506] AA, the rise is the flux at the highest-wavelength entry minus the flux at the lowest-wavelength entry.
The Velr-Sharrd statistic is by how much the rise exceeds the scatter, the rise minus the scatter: 1.1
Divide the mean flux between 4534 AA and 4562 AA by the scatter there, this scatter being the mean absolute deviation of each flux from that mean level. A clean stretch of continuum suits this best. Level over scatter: 10.3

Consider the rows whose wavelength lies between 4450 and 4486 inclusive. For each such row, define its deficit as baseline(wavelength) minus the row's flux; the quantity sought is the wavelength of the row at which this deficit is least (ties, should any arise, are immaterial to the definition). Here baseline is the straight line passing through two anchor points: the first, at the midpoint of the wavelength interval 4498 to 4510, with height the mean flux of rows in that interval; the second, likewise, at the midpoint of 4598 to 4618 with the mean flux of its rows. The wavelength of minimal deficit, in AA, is 4484.0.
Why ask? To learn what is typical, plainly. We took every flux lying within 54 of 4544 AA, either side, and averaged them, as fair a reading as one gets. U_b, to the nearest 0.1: 11.4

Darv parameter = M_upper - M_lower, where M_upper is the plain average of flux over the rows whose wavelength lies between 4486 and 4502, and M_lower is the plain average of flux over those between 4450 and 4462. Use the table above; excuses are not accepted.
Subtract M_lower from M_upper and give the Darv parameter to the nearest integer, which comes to 3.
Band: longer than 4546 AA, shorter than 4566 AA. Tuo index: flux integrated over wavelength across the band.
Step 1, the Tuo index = 224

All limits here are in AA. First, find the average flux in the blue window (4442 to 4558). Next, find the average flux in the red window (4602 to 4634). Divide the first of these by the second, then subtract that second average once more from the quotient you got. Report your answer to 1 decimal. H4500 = -9.8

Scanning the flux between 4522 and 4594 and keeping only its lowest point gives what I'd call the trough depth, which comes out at 9.251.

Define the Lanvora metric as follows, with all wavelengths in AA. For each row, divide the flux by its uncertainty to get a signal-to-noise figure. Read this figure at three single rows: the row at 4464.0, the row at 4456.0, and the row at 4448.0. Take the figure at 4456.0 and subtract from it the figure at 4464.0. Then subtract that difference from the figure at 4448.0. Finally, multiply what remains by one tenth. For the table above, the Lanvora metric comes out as 0.6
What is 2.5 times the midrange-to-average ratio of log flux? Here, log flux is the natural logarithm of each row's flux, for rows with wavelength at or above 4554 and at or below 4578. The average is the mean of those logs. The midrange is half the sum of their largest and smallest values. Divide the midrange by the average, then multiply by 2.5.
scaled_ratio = 2.46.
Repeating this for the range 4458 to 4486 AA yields 2.42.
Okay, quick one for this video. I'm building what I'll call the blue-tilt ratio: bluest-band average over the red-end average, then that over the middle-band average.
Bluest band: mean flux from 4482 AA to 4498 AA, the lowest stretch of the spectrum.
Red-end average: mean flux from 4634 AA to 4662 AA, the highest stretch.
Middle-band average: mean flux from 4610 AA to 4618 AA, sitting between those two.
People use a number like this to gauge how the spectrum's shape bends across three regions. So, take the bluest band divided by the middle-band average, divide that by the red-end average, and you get 0.100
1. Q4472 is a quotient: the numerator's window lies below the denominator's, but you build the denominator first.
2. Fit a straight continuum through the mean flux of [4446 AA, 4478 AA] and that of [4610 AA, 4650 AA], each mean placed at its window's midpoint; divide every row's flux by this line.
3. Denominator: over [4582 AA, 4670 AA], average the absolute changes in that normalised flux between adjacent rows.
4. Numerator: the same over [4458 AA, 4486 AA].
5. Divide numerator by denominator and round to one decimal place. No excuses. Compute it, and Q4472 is 2.3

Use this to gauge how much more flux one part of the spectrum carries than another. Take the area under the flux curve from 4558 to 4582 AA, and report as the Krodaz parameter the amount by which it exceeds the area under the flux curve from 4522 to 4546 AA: -12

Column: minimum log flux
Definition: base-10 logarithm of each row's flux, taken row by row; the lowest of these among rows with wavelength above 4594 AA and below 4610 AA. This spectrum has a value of 1.03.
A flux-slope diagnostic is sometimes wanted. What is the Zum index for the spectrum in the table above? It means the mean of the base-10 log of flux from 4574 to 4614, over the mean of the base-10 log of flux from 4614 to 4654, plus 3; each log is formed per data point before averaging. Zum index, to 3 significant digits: 3.99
